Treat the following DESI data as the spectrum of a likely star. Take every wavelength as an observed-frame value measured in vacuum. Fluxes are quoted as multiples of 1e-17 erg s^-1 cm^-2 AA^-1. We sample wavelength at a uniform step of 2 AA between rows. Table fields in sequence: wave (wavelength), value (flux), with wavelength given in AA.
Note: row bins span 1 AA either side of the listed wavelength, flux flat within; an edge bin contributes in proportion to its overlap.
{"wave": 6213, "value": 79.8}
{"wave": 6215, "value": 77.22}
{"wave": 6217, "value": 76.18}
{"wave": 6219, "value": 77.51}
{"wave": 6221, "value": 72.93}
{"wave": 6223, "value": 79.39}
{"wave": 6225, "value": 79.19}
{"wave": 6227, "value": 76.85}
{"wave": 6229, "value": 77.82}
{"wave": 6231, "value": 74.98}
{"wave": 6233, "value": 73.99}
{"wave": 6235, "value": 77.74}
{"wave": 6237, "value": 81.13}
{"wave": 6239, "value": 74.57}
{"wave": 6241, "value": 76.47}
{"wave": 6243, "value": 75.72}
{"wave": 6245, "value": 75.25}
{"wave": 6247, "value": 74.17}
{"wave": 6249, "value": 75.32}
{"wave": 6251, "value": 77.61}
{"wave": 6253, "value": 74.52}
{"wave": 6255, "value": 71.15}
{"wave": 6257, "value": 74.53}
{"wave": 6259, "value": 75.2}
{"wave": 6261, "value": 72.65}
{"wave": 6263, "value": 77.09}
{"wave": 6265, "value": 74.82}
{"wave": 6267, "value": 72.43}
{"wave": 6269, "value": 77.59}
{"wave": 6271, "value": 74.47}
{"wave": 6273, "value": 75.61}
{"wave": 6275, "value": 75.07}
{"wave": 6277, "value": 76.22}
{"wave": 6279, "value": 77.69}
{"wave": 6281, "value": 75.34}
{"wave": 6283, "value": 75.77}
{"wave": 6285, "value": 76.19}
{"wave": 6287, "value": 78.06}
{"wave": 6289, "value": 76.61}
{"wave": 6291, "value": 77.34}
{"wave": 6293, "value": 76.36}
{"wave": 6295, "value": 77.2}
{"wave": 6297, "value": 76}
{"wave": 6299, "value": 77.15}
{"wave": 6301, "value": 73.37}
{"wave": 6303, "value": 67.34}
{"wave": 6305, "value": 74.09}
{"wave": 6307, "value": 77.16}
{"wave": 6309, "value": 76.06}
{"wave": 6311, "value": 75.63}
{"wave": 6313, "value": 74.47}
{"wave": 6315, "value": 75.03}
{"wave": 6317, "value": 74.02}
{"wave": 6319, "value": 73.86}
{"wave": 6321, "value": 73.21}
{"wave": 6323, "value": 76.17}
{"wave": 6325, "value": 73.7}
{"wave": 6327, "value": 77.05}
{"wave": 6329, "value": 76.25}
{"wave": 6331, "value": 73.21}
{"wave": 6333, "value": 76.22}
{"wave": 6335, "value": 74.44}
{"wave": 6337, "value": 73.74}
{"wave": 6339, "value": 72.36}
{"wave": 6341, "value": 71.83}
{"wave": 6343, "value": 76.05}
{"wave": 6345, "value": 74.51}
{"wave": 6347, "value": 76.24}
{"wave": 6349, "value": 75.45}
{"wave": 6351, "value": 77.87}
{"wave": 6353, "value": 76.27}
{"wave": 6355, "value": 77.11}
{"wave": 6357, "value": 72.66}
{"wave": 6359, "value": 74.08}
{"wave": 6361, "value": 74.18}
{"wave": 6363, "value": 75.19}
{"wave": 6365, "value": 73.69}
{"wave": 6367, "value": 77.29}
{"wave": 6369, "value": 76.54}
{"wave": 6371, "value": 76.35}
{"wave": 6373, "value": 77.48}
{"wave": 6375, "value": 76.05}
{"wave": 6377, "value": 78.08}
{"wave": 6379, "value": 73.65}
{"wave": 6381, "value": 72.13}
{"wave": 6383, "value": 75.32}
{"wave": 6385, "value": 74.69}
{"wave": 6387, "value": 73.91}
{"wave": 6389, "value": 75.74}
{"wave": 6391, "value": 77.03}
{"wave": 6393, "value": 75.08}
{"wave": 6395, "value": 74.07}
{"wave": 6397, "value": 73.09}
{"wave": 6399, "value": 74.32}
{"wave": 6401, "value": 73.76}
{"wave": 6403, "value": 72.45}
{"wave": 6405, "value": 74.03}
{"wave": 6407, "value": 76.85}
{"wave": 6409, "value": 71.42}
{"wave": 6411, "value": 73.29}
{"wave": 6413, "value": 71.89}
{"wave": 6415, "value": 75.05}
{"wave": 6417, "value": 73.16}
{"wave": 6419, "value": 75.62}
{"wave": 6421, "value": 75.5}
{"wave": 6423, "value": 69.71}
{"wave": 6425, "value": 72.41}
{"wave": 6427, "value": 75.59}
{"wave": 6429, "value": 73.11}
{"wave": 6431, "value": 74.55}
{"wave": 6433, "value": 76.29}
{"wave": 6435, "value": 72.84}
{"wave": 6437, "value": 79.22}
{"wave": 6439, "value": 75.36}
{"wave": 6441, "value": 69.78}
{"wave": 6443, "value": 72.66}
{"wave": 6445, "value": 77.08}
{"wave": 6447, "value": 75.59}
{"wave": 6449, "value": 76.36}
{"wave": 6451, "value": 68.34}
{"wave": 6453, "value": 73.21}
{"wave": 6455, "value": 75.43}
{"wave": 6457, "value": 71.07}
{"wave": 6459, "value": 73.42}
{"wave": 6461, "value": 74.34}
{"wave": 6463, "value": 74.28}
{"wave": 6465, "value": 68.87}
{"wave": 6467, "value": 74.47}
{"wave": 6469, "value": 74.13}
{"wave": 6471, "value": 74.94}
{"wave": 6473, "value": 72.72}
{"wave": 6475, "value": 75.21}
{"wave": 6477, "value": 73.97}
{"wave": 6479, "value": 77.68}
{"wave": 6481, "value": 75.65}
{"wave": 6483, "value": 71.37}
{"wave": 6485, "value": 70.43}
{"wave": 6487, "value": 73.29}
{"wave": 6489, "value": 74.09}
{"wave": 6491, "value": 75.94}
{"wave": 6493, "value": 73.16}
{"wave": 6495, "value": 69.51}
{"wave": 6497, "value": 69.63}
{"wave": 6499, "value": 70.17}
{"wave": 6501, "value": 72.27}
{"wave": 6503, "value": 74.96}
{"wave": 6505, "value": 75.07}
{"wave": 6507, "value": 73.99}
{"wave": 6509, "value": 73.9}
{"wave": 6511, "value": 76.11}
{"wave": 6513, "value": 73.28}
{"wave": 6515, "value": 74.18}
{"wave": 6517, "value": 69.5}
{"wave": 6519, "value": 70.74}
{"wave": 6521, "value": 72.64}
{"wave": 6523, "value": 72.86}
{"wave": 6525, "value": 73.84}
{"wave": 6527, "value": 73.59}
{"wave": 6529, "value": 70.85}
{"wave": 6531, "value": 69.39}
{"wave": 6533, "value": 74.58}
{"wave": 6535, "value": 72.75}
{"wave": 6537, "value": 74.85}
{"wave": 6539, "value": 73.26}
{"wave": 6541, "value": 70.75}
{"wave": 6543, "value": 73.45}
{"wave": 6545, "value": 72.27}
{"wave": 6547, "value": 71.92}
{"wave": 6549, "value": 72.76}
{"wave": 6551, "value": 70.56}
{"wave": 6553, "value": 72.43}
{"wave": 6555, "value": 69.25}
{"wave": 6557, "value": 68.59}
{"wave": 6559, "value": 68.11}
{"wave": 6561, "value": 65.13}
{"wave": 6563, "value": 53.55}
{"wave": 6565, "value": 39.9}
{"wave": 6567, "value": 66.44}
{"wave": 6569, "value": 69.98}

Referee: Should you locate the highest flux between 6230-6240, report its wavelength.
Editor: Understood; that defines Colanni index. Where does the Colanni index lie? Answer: 6237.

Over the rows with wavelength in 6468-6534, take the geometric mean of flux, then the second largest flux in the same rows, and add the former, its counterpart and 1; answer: 150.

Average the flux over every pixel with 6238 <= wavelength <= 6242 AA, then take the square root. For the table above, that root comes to 8.69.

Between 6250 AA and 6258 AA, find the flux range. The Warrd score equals 6.5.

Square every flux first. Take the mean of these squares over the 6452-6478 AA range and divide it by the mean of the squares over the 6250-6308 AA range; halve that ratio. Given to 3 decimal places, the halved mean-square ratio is 0.476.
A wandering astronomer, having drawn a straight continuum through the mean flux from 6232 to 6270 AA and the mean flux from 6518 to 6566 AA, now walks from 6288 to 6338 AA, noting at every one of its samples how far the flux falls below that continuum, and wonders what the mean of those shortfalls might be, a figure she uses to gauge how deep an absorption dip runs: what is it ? -0.91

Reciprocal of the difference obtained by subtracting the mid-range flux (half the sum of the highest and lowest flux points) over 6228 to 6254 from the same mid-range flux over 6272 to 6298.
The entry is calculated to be -1.0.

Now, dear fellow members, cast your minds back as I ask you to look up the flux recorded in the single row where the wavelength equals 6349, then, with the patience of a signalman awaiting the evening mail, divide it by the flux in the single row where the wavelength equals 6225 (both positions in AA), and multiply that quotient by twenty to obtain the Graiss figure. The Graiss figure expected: 19.1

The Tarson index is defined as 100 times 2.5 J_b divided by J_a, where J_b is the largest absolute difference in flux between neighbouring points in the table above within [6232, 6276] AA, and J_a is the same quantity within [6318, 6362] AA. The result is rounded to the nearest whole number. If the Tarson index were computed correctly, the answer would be 369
